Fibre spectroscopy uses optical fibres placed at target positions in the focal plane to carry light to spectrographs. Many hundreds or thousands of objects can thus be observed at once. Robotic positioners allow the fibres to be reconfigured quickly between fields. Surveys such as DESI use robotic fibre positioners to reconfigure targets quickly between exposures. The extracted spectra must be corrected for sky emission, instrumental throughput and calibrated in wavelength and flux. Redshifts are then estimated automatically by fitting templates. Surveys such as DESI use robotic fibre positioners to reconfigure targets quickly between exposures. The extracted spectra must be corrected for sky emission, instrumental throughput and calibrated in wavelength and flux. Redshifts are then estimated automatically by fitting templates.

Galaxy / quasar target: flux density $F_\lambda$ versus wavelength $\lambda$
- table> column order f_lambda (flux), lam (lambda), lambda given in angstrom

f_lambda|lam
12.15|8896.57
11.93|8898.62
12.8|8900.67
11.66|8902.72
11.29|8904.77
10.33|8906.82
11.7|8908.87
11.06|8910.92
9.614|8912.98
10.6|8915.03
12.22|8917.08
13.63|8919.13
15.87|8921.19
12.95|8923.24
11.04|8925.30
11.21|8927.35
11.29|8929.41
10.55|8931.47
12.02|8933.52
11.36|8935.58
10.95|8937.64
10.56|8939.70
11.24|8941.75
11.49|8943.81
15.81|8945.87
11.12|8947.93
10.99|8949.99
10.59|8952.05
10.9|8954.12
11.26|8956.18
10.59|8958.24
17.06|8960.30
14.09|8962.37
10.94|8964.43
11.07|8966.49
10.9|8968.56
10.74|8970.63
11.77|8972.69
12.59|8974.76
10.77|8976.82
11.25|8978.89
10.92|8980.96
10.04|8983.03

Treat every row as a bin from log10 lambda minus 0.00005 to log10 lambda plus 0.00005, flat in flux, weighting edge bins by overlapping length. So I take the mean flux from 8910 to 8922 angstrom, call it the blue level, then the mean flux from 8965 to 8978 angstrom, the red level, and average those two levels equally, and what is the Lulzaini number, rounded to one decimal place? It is 11.7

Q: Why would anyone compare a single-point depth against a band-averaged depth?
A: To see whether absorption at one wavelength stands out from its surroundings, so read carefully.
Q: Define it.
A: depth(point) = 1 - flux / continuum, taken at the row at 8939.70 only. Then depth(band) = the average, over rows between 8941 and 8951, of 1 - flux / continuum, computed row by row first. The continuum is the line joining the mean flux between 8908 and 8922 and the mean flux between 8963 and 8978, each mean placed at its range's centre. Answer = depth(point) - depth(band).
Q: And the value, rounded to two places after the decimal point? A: 0.14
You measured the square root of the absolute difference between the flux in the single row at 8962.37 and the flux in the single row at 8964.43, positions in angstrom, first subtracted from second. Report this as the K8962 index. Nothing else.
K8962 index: 1.77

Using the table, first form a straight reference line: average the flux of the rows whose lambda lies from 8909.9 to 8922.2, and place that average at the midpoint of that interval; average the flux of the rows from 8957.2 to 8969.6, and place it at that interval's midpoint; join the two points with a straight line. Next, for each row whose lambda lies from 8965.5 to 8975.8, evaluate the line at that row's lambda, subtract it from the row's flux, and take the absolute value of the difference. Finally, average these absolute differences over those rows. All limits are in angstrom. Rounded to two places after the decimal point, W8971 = 1.10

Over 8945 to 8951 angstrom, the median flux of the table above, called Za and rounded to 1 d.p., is 11.1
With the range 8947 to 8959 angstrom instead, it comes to 10.9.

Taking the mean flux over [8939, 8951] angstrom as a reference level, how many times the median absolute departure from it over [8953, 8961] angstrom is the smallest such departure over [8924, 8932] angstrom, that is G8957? 0.5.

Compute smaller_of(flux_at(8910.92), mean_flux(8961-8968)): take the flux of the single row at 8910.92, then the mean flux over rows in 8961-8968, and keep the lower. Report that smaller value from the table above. 11.1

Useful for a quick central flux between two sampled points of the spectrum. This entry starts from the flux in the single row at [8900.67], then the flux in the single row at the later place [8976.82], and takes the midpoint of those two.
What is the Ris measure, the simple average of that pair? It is 11.8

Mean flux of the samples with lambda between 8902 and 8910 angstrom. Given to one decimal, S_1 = 11.2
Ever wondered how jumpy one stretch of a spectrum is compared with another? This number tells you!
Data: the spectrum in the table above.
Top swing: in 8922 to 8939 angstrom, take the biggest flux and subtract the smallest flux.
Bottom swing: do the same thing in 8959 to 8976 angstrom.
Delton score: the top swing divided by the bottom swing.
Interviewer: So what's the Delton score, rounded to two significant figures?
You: 0.38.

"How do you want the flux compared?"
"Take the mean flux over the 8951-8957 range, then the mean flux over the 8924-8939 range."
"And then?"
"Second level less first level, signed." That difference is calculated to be 0.3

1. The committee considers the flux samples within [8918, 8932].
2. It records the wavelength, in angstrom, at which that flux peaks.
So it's 8921.19 angstrom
